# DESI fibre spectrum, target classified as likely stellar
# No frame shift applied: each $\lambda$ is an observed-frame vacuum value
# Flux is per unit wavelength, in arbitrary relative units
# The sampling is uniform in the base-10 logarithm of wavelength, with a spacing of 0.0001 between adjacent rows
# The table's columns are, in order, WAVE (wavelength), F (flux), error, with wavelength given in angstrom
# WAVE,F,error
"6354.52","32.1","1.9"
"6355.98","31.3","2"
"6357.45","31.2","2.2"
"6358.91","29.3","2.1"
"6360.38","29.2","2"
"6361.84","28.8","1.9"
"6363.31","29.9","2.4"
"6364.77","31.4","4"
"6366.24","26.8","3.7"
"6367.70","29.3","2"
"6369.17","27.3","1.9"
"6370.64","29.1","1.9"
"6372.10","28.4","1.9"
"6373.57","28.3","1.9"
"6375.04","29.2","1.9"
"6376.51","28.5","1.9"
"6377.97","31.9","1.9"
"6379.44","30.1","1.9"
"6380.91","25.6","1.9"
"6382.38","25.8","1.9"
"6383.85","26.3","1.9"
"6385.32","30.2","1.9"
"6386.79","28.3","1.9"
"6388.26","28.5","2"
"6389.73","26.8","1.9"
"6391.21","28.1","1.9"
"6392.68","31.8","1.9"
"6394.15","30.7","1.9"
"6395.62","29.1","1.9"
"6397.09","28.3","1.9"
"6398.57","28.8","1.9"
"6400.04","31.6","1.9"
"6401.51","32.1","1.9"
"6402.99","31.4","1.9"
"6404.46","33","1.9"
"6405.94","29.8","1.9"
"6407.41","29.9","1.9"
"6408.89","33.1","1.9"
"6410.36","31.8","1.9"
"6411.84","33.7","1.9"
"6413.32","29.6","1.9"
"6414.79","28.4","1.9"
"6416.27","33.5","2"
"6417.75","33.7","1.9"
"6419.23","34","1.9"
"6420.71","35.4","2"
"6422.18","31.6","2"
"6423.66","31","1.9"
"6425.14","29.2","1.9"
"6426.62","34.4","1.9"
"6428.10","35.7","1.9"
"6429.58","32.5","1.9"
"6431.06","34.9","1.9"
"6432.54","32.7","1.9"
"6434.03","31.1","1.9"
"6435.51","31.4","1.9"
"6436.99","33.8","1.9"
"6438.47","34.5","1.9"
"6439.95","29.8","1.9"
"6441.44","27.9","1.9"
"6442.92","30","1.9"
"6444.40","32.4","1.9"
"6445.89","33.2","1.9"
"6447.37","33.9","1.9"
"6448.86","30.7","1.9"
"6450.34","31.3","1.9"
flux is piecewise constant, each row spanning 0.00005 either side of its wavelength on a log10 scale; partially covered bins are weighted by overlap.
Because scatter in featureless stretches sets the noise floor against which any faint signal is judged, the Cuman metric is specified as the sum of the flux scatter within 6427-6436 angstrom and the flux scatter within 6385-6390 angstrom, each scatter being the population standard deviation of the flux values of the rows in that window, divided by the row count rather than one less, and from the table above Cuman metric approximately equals 2.91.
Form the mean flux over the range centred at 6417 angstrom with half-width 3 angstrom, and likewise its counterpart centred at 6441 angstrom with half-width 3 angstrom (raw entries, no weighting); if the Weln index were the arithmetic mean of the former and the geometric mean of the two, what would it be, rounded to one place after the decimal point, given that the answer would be 31.9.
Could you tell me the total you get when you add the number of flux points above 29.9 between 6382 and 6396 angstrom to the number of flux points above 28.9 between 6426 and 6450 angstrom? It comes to 18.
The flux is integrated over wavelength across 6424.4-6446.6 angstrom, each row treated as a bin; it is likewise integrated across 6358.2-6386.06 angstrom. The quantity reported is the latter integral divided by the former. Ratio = 1.12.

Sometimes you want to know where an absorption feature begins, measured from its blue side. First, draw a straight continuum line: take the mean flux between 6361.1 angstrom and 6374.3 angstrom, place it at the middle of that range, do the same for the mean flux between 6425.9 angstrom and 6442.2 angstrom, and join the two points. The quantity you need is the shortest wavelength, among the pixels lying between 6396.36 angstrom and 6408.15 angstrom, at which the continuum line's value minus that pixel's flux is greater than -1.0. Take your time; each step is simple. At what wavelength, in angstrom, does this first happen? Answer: 6397.09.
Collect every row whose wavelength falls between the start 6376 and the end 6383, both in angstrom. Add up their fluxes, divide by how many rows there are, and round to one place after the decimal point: 28.4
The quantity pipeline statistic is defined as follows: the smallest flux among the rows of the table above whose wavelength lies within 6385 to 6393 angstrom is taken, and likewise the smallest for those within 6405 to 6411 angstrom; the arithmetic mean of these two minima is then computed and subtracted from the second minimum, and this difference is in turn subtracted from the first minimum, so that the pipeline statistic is 25.3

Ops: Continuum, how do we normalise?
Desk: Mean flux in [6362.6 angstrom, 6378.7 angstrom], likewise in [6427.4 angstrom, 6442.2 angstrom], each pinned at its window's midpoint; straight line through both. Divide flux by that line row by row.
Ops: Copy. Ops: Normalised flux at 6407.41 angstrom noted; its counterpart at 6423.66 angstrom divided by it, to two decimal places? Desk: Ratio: 1.01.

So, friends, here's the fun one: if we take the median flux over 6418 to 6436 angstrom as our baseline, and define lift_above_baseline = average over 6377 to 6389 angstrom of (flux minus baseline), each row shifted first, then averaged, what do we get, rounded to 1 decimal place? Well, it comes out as -4.3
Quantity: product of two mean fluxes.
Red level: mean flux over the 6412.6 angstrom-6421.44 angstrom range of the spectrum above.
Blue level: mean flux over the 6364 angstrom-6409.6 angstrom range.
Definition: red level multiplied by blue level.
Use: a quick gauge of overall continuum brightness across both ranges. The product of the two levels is 952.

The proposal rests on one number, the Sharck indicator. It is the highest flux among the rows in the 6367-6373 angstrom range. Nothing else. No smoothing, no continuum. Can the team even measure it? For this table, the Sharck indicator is 29.3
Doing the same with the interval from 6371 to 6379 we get 31.9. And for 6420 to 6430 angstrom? 35.7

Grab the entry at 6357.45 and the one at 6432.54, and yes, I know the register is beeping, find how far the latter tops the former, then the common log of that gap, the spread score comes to 0.2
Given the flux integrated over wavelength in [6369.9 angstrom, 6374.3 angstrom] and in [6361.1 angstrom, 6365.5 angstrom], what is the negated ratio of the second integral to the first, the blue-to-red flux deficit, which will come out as -1.05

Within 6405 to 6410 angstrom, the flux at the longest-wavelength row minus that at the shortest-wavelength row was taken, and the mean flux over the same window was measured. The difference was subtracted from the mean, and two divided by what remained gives 0.072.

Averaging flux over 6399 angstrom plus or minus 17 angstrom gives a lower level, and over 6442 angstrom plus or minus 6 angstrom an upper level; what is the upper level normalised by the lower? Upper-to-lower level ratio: 1.07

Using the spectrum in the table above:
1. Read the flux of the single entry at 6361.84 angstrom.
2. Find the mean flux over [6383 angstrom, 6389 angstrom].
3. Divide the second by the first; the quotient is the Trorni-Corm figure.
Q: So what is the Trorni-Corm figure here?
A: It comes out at 0.98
